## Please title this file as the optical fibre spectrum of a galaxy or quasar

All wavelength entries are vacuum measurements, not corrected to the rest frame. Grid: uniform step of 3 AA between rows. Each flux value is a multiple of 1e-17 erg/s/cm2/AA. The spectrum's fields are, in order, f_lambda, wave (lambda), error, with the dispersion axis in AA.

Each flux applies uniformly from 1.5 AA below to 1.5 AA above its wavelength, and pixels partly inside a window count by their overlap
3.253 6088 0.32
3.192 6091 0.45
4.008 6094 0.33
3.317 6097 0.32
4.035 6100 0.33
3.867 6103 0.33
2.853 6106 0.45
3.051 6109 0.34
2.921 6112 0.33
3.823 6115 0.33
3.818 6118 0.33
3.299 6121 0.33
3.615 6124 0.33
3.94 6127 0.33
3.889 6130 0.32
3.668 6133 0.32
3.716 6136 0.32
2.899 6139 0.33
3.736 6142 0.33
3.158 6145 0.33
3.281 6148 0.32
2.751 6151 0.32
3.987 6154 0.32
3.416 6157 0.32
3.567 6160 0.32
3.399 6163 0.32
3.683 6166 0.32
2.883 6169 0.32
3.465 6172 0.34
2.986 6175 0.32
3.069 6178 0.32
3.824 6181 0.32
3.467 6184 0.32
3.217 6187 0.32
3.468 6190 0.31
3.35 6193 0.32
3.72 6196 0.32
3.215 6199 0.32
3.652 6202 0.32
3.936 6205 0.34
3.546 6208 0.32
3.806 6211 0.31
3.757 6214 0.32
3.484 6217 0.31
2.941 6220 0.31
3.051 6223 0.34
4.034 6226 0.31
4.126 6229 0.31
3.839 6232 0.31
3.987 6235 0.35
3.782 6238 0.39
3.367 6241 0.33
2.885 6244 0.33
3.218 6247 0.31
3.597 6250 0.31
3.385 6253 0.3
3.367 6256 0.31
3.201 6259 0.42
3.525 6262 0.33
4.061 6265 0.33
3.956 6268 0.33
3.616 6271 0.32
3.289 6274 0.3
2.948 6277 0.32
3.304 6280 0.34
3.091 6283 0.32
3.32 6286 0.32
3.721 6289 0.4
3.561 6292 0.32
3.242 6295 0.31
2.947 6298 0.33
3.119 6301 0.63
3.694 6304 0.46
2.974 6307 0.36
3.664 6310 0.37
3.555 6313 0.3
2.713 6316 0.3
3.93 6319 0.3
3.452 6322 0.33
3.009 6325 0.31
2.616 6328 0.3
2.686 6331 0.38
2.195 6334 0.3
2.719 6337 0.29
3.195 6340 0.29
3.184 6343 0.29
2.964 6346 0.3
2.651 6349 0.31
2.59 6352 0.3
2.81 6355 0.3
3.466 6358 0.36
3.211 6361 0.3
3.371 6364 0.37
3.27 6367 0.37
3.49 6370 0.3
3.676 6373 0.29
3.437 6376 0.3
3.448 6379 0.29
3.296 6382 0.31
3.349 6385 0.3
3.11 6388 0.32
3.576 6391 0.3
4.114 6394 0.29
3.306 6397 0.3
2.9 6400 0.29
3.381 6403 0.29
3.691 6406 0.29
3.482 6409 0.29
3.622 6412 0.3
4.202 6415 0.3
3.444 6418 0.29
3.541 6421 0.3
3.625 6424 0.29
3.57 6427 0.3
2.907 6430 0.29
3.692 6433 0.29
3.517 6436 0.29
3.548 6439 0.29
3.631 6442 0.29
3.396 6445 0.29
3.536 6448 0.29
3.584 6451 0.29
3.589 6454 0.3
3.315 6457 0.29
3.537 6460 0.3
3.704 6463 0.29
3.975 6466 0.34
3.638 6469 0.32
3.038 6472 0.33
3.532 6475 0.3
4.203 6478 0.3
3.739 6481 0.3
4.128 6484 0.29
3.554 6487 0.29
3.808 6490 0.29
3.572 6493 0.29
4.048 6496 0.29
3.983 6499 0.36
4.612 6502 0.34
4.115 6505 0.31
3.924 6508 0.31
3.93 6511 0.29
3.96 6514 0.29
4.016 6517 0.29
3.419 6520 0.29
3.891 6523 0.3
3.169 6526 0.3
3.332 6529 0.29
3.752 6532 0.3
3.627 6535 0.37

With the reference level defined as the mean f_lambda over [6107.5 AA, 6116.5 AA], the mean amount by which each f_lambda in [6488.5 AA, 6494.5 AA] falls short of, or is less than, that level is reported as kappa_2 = -0.4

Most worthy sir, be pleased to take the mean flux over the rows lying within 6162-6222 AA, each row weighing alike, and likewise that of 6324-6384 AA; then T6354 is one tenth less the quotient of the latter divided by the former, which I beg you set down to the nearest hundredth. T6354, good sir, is -0.79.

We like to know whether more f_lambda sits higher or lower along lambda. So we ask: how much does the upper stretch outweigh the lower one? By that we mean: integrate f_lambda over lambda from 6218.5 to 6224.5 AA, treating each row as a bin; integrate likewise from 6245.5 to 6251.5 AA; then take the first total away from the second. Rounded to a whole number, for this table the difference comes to 2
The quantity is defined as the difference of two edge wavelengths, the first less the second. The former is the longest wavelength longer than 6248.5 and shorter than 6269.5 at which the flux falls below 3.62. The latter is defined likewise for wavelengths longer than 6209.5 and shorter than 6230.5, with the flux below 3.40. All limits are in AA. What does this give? 39 AA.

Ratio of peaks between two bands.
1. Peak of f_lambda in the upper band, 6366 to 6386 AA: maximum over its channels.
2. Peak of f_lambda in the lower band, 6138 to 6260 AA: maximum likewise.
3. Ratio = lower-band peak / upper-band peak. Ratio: 1.12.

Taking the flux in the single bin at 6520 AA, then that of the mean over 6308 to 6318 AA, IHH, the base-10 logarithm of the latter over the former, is -0.01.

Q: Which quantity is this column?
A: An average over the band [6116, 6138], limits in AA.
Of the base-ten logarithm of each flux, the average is 0.57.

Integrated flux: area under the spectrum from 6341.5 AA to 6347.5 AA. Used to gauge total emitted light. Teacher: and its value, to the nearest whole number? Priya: 18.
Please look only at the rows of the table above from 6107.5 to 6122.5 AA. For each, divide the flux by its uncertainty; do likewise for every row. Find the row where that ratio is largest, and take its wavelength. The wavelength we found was 6115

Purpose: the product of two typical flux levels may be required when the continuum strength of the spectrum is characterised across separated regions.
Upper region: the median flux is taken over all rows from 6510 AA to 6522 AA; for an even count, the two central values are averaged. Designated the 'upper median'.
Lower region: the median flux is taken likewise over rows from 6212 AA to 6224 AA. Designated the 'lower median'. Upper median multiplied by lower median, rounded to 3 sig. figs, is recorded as 12.9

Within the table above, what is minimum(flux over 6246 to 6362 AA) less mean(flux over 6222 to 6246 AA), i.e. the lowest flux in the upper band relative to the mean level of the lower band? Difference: -1.4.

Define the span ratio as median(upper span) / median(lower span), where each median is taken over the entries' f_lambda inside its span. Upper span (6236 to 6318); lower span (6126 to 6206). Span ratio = 0.97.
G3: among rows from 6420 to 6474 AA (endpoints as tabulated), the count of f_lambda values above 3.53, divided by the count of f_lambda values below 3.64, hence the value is 0.9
